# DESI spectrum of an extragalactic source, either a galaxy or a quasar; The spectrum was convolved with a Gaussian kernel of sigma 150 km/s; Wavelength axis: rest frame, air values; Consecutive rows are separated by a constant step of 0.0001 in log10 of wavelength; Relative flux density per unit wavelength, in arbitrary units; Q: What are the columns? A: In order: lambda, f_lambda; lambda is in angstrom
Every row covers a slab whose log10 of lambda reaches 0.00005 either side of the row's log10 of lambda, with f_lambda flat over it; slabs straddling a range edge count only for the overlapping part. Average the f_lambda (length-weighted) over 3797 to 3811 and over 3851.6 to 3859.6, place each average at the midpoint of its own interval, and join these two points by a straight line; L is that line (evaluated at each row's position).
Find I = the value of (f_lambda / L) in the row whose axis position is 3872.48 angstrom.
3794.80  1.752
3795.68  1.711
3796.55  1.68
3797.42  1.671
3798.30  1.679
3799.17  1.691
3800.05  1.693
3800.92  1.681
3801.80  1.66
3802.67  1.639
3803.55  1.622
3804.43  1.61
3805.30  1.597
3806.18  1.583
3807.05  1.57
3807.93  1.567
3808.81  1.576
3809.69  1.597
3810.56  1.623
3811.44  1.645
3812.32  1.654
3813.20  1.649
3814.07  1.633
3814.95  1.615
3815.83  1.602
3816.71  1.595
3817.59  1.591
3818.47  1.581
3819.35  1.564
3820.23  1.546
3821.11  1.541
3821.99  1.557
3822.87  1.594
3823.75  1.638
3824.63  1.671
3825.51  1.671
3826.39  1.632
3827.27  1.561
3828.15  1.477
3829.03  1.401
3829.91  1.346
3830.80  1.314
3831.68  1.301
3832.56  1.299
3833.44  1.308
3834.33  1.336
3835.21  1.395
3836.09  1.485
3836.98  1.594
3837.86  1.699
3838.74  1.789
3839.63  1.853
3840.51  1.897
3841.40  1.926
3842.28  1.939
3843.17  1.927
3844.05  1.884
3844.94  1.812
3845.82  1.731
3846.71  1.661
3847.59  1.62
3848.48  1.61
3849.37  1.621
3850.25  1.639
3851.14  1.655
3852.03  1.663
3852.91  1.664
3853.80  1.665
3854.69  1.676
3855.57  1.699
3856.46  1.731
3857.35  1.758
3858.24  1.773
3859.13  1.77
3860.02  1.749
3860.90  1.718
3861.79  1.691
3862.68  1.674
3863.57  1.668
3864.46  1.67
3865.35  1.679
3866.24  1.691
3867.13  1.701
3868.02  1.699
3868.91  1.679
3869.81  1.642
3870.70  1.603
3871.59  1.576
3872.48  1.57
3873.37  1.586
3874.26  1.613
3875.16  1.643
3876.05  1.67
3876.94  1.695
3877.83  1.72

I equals 0.90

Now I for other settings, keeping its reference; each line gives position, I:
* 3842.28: 1.15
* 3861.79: 0.98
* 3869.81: 0.95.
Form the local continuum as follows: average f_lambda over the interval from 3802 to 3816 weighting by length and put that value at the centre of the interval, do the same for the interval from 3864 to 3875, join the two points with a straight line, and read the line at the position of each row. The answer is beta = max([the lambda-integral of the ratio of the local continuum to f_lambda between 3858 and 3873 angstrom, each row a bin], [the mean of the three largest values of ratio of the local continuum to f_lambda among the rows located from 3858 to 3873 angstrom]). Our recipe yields 14.7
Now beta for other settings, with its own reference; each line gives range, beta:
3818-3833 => 16.2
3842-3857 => 14.3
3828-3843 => 16.0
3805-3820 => 15.1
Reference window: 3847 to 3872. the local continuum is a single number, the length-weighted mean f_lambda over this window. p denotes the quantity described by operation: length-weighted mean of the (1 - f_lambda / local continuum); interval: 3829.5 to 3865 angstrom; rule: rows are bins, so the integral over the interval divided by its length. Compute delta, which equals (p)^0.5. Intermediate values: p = 0.01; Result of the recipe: 0.115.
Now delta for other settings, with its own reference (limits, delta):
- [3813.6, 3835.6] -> 0.315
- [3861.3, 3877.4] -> 0.122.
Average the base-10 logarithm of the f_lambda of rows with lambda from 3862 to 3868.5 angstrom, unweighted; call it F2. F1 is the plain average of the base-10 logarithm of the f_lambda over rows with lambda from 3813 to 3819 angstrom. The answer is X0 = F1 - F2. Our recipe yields -0.019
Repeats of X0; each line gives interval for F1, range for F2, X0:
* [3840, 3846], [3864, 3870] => 0.047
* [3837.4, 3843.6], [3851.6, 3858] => 0.041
